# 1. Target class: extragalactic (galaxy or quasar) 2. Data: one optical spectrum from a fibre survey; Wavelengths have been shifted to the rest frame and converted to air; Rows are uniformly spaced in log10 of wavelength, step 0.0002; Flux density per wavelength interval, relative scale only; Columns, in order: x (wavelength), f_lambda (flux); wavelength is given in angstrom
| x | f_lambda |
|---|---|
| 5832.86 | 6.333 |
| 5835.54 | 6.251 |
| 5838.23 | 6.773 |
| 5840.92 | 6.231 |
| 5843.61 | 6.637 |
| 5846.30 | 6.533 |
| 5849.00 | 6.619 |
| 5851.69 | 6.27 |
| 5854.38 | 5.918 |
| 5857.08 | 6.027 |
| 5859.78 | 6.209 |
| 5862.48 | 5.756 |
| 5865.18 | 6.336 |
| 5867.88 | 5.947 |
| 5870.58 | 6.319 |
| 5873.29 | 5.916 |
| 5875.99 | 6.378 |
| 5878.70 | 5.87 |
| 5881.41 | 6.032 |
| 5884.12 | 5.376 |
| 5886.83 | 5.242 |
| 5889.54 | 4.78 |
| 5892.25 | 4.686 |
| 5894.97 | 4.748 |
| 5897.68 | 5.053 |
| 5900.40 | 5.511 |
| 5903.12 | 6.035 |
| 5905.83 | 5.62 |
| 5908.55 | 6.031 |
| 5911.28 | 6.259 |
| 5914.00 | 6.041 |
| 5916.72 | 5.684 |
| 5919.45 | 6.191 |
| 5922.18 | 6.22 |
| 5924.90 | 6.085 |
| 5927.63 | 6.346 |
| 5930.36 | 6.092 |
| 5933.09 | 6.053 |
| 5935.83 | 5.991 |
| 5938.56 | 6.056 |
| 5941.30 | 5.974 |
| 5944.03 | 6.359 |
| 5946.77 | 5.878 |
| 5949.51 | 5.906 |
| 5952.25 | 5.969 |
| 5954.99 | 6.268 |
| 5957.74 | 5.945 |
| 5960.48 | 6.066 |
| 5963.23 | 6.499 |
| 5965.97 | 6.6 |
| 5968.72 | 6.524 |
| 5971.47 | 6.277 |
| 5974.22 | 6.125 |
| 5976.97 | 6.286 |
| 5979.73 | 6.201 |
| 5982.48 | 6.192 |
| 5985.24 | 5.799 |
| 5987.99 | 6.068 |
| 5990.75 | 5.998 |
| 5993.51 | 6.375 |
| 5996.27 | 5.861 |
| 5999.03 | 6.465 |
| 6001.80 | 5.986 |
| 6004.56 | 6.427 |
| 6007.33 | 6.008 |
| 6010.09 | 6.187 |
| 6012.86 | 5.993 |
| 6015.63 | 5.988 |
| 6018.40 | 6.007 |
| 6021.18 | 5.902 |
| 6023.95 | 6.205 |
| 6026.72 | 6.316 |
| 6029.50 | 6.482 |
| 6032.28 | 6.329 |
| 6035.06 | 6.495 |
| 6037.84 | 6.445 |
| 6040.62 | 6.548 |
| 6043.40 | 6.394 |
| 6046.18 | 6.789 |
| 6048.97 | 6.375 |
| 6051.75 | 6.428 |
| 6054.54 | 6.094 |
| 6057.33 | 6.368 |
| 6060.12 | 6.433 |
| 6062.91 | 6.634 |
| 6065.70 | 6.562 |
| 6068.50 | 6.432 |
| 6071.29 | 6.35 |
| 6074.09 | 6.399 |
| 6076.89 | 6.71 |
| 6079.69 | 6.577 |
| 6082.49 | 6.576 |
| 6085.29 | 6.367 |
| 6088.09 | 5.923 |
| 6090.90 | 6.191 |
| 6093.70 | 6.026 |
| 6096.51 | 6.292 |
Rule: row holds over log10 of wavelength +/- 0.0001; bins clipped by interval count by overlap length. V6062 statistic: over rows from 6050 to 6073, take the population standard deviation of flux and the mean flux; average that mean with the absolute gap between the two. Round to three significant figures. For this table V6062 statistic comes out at 6.34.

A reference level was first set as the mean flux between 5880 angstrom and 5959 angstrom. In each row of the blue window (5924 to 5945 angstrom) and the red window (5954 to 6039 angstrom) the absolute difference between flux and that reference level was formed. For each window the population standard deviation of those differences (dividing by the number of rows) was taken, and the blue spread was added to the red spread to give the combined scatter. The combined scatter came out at 0.36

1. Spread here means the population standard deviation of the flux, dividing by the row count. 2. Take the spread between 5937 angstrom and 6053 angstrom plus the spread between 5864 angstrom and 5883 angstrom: 0.45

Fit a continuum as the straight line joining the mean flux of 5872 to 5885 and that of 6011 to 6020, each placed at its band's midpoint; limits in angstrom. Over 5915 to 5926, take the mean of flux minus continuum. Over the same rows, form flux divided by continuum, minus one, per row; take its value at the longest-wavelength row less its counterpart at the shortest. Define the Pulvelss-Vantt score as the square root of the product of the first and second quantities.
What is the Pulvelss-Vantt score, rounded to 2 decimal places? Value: 0.08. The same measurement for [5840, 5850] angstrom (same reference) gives 0.20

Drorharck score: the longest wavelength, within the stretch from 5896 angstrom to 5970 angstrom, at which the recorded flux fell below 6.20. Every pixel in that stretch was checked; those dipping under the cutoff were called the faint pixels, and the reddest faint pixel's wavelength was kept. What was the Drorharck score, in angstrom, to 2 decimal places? 5960.48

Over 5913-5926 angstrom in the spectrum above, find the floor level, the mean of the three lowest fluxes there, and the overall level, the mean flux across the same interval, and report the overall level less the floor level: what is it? 0.11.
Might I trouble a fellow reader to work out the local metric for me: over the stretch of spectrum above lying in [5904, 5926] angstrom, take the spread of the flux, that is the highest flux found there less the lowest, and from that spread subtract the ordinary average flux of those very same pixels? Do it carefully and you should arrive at -5.38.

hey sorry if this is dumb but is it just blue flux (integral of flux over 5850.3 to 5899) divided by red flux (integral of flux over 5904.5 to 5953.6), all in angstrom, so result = 0.94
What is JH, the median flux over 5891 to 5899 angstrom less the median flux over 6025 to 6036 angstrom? -1.7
